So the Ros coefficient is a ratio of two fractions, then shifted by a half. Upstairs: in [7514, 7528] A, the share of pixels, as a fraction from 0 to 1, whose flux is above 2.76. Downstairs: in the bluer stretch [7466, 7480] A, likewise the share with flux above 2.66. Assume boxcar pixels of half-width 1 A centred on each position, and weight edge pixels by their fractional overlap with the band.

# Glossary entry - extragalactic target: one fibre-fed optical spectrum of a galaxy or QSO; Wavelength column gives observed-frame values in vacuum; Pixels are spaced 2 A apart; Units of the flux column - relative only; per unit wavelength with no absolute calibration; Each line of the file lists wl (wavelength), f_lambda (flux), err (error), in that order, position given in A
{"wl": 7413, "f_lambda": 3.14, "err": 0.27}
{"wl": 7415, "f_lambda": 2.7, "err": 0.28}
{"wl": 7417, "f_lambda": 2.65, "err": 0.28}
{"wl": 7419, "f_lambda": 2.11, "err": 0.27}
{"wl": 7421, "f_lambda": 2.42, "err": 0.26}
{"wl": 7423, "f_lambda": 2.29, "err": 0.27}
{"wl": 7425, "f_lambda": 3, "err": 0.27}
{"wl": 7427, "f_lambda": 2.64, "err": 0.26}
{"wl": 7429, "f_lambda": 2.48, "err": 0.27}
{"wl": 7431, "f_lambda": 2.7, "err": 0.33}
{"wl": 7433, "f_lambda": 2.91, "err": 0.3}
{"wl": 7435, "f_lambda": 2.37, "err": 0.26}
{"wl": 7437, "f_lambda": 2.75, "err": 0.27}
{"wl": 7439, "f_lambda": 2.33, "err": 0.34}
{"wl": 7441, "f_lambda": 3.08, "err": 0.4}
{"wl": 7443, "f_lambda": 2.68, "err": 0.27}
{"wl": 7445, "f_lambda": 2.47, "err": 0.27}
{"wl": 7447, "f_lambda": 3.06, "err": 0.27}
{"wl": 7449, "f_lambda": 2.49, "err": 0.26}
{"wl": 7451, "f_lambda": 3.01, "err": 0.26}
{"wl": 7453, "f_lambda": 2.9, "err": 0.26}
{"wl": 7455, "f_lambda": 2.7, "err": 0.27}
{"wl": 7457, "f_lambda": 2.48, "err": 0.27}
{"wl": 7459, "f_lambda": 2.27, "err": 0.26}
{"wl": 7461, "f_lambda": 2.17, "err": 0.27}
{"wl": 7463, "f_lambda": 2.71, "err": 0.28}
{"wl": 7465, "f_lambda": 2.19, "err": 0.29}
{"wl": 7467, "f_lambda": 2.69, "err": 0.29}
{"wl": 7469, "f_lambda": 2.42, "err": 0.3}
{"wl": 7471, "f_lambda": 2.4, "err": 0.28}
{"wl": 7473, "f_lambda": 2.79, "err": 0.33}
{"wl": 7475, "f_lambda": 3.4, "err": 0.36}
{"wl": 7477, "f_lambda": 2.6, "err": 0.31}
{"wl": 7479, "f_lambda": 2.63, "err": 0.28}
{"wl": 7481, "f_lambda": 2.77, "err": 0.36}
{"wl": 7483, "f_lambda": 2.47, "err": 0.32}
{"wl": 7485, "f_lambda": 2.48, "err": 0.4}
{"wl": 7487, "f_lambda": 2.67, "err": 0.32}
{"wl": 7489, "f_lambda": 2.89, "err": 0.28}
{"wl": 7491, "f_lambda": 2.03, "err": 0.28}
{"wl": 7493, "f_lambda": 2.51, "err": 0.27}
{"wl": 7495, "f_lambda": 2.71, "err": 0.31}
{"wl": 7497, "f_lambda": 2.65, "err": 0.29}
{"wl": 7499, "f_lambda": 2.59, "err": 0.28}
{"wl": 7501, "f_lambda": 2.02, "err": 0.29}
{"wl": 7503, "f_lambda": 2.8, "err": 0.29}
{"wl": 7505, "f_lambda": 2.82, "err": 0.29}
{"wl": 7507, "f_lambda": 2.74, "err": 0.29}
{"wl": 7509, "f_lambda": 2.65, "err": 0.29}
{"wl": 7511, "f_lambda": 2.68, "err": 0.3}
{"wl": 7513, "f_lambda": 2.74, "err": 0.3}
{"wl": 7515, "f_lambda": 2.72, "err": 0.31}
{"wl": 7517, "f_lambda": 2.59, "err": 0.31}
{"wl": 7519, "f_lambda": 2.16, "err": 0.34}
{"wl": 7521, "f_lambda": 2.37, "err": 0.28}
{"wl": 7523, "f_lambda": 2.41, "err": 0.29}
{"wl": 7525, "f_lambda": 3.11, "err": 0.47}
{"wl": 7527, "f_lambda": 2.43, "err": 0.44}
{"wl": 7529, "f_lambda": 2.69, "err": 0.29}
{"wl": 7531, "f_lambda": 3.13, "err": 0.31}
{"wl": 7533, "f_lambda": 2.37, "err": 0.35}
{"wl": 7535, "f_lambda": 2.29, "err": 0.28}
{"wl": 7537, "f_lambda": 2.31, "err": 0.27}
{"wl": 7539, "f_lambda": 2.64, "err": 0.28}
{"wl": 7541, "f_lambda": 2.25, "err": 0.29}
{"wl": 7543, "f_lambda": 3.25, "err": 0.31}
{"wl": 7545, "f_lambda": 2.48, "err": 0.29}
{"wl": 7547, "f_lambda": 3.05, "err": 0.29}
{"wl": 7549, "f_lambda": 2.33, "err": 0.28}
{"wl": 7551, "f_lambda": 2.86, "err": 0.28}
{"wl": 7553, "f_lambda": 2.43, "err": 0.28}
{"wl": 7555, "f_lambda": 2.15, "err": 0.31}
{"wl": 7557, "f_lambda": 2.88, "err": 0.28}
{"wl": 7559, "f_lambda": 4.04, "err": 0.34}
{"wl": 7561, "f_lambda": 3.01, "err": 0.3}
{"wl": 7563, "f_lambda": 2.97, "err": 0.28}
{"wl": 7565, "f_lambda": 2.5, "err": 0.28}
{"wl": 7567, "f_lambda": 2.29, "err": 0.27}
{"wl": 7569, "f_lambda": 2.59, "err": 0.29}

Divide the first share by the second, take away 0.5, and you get -0.2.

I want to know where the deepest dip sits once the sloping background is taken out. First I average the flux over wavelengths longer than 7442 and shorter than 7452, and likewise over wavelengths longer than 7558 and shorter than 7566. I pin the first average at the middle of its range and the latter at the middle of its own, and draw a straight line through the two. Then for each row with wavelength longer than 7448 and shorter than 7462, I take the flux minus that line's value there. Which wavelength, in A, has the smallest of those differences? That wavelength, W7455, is 7461 A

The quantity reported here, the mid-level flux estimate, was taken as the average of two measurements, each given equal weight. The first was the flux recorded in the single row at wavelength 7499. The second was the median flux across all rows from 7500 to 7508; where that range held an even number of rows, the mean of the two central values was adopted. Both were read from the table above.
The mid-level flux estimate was 2.68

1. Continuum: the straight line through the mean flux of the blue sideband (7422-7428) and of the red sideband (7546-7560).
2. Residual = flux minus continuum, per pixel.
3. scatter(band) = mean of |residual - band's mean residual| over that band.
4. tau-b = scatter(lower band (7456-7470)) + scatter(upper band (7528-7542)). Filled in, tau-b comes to 0.43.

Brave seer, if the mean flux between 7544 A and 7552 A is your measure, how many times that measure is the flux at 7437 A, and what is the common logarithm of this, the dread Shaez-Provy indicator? 0.011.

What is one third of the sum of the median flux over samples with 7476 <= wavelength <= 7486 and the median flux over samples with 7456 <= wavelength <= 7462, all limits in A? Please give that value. 1.62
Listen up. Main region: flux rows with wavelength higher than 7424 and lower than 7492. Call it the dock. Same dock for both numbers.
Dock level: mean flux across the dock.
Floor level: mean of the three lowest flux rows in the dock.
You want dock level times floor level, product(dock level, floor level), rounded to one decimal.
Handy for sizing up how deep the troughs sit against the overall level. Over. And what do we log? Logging 5.6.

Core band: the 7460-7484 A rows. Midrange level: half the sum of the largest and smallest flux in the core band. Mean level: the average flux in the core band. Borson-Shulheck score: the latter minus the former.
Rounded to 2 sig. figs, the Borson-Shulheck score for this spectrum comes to -0.18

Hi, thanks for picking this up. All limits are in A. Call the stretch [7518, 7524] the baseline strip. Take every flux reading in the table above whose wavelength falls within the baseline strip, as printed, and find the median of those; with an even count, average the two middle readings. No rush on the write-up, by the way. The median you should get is 2.37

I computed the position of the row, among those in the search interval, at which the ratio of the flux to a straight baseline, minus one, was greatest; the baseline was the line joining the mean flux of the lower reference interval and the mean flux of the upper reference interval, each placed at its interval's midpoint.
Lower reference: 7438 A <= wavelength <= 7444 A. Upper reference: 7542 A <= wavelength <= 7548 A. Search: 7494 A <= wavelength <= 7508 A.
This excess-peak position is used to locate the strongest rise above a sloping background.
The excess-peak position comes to 7505 A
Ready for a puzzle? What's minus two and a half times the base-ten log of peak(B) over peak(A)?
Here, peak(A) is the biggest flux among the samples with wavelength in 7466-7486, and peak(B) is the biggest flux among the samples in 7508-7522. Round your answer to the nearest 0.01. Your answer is 0.23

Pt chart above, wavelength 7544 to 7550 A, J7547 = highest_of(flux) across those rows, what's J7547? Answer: 3.05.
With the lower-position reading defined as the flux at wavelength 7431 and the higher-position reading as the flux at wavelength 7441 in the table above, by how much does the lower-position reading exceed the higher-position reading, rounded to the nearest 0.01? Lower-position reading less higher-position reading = -0.38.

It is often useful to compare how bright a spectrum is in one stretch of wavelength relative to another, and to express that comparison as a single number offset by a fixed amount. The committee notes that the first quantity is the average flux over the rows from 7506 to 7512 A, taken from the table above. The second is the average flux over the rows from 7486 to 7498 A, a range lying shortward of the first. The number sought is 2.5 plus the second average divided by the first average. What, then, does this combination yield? 3.46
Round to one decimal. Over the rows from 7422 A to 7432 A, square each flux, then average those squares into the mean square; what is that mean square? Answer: 6.9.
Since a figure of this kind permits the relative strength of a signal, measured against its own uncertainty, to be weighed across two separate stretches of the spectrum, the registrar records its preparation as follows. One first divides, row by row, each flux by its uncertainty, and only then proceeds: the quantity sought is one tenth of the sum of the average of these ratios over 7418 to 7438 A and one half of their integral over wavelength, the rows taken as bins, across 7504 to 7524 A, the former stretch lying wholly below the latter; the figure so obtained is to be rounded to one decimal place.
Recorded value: 9.6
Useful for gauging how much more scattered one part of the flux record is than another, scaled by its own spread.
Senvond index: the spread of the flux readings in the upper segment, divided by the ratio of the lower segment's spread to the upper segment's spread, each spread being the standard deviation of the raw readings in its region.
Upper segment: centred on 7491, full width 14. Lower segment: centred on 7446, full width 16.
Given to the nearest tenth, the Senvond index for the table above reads 0.2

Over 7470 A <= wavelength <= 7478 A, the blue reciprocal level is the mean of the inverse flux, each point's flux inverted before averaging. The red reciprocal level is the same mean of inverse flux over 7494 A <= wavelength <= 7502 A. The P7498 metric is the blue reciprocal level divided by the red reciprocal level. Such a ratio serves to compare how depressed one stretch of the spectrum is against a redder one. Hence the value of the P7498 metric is 0.89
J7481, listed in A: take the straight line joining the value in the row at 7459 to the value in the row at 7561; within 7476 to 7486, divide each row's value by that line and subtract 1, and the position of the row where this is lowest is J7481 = 7485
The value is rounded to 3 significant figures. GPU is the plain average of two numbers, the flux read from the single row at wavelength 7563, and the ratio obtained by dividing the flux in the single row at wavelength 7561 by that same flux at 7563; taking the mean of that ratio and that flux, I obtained 1.99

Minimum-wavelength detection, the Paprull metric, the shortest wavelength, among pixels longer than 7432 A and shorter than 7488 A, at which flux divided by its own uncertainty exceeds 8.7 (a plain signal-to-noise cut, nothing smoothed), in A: 7433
